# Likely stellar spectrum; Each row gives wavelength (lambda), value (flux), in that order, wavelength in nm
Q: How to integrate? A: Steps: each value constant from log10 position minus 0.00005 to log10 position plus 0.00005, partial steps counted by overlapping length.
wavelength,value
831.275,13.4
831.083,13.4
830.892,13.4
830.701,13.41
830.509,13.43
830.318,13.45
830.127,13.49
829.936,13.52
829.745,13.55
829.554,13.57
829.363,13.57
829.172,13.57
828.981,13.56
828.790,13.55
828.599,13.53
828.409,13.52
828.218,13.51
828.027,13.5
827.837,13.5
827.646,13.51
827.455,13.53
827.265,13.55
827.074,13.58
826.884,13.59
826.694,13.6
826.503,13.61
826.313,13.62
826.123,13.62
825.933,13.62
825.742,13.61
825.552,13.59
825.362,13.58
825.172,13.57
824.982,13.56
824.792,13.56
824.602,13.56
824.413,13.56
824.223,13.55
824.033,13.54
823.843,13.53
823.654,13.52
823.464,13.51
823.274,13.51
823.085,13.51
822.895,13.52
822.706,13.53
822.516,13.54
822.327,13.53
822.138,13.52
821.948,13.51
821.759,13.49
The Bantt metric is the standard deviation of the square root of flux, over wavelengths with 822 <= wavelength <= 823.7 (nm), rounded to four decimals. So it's 0.0014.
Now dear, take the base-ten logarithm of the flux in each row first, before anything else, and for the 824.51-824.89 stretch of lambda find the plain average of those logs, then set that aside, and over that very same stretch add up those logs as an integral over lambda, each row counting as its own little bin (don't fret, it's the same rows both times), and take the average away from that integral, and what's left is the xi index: -0.702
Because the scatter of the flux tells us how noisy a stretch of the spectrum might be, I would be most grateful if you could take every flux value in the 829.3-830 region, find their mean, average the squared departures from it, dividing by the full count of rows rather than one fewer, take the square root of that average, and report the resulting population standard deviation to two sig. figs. 0.020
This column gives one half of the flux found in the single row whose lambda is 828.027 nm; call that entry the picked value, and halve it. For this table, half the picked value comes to 6.75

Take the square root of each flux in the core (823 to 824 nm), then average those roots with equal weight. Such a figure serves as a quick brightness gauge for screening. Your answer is 3.68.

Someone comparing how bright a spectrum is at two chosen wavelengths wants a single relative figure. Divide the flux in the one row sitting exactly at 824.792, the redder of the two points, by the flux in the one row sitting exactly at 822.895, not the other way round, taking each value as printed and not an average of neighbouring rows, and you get 1.00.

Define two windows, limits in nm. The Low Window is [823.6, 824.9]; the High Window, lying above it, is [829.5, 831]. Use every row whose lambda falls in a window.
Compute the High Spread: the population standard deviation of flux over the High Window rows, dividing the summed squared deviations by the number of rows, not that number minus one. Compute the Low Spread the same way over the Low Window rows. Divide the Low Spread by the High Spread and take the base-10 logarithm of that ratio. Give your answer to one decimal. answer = -0.6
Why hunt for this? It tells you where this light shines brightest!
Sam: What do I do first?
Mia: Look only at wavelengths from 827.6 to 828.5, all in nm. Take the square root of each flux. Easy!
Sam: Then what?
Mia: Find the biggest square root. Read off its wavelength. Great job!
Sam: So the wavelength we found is 828.409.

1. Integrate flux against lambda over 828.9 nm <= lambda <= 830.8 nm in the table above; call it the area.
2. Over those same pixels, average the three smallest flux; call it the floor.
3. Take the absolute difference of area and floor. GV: 12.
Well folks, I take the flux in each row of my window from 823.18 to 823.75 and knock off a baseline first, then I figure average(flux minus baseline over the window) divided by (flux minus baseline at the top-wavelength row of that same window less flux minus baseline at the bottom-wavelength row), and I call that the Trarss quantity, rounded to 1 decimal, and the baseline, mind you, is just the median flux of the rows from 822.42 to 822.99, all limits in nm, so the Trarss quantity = -1.7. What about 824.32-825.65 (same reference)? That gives 1.3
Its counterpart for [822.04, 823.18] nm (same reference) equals 0.5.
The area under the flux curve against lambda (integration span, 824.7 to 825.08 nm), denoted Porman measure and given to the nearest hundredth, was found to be 5.15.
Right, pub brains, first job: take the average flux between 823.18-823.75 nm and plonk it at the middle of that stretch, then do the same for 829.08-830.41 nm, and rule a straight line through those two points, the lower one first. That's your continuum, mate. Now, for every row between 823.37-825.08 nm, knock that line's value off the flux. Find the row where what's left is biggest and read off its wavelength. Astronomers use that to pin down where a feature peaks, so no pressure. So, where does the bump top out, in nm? 824.413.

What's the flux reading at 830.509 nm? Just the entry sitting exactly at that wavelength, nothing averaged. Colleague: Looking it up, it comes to 13.43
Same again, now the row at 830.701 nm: 13.41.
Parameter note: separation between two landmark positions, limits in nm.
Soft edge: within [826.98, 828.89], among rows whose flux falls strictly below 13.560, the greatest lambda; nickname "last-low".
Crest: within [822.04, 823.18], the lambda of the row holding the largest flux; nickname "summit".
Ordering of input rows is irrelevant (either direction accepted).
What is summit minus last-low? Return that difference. -6.27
